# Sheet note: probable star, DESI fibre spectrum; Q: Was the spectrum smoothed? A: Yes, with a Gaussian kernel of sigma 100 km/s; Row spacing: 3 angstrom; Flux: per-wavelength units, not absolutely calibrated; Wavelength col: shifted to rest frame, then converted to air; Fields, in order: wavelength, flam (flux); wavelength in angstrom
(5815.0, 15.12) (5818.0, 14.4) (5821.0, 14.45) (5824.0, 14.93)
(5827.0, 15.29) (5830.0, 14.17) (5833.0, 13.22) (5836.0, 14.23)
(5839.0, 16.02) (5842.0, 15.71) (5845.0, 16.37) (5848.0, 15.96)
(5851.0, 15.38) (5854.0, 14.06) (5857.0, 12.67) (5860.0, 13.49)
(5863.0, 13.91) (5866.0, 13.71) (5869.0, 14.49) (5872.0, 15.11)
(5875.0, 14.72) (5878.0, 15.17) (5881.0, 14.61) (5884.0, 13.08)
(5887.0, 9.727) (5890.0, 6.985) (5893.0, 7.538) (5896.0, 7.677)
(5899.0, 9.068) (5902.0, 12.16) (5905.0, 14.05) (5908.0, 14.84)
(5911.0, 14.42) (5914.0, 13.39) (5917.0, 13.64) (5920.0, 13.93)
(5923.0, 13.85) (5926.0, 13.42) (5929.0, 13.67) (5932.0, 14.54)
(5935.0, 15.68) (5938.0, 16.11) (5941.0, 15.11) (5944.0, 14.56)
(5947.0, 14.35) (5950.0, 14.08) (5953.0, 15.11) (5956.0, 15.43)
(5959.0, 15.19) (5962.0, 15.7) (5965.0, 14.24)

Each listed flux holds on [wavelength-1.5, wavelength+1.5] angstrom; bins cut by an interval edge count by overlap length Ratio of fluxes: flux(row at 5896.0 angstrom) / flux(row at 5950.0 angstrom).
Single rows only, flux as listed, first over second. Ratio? 0.55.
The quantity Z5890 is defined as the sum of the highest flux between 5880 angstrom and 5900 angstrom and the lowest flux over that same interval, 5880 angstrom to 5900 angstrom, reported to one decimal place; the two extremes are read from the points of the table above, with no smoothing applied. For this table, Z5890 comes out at 21.6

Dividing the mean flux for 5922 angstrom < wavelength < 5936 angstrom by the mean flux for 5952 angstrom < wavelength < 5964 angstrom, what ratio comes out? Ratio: 0.93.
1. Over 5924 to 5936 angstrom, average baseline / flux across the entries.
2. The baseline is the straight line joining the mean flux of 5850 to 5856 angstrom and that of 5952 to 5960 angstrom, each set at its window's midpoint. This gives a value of 1.06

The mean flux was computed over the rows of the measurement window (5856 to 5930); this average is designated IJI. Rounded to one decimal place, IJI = 12.8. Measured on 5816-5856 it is 14.9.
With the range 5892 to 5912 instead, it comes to 11.4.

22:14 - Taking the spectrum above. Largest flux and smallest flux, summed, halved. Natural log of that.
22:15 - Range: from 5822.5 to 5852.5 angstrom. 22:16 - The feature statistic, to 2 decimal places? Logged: 2.69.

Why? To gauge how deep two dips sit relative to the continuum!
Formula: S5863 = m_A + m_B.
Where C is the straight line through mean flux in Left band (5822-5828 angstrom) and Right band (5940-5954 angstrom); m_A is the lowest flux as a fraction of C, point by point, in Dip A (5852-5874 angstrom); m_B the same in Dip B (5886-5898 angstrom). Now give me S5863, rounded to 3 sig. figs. 1.32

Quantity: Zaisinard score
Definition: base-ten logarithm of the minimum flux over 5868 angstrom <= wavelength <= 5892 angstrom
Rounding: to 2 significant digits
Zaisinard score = 0.84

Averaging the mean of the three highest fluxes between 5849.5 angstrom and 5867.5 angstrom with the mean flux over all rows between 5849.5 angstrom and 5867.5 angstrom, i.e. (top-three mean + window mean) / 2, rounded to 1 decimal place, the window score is 14.2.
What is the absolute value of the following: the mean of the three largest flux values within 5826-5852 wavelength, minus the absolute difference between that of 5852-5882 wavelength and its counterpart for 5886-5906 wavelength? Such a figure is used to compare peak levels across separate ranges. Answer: 13.1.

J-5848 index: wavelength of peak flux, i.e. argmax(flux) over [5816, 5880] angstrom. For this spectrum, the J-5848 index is 5845.0 angstrom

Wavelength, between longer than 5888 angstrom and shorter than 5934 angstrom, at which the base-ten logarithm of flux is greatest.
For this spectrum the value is 5908.0 angstrom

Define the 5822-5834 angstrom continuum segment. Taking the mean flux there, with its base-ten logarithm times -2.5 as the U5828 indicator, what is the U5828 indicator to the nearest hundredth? -2.90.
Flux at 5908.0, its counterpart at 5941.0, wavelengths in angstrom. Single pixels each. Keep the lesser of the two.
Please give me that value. 14.8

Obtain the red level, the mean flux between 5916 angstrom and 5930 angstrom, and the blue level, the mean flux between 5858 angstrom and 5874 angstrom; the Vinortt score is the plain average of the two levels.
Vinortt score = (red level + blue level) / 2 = 13.9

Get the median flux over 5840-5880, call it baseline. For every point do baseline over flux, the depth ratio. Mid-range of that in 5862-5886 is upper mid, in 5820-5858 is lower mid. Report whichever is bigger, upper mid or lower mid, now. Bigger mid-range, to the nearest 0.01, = 1.05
